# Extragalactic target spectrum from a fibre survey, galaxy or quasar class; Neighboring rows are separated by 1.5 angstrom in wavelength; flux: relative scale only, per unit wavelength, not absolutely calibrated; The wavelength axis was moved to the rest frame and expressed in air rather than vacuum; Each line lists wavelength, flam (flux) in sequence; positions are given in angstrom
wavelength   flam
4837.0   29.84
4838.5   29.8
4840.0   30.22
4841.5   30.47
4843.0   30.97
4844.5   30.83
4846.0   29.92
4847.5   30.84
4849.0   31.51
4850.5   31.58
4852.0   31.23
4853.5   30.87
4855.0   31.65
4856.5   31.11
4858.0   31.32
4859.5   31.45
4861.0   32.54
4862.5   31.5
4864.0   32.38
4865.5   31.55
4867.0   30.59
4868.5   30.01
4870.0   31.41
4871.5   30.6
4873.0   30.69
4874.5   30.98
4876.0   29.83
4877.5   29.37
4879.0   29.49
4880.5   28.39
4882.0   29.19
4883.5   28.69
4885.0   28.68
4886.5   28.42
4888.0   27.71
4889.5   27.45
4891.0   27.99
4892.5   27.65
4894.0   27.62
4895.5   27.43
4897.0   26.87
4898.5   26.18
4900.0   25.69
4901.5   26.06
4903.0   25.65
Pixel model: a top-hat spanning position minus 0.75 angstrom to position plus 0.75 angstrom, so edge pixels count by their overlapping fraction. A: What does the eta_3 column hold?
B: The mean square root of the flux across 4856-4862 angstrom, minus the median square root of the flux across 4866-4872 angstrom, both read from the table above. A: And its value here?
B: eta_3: 0.09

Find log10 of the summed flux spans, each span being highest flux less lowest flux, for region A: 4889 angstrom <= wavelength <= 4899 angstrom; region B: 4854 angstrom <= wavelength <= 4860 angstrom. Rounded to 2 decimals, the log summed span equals 0.37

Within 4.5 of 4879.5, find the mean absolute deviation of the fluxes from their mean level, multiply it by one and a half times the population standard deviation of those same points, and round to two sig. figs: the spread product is 0.30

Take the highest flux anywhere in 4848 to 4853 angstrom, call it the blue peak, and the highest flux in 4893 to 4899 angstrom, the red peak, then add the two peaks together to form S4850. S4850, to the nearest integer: 59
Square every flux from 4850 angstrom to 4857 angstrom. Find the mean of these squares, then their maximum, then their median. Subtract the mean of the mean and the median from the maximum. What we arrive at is 25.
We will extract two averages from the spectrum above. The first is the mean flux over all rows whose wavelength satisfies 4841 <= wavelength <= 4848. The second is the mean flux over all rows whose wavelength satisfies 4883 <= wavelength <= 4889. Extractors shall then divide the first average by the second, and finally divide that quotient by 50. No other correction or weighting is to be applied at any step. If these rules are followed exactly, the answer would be 0.0216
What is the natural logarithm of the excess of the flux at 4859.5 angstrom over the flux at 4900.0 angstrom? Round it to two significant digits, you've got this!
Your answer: 1.8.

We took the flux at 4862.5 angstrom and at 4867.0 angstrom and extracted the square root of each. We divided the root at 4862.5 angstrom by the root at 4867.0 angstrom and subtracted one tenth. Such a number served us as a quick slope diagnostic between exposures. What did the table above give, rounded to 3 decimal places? 0.915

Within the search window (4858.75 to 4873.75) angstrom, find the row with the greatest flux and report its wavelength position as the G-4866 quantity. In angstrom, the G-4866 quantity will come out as 4861.0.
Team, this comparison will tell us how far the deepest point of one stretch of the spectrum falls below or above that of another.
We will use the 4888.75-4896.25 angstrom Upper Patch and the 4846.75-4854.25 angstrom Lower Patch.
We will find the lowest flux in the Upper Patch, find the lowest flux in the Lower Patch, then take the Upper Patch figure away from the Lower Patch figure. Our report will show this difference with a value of 3.4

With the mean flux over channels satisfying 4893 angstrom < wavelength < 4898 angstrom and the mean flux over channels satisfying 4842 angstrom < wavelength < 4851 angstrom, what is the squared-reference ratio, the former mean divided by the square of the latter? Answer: 0.0285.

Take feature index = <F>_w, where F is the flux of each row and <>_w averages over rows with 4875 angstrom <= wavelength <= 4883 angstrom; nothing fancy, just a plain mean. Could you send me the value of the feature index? 29.3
